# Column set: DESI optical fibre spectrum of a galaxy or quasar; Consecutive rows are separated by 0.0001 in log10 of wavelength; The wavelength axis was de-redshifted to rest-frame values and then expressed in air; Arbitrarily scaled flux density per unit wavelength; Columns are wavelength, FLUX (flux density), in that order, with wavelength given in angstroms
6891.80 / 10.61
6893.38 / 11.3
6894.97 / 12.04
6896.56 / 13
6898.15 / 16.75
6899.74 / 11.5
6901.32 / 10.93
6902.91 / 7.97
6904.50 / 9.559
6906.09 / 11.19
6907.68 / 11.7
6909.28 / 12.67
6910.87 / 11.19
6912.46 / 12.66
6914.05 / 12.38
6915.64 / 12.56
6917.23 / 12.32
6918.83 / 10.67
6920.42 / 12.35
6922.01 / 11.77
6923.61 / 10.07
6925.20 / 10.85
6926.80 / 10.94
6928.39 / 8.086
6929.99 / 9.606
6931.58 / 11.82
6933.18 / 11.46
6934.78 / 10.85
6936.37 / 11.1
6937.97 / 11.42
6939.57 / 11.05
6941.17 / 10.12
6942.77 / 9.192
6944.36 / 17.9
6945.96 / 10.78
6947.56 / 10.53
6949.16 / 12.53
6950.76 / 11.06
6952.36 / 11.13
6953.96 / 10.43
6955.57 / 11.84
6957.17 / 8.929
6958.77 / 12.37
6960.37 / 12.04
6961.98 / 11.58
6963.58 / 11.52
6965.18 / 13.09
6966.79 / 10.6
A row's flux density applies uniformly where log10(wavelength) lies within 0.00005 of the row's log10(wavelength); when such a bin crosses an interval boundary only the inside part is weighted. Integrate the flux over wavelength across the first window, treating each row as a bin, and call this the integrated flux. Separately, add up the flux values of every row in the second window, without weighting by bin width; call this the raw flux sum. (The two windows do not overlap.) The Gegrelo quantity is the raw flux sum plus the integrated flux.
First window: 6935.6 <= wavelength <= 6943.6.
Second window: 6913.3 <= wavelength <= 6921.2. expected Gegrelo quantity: 145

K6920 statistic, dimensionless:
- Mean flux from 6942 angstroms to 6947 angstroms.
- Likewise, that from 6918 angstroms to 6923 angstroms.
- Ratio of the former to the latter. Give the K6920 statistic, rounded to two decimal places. 1.09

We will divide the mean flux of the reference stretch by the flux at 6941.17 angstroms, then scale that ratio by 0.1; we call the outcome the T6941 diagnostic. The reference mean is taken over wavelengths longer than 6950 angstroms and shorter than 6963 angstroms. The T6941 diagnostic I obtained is 0.110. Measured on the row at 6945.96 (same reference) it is 0.104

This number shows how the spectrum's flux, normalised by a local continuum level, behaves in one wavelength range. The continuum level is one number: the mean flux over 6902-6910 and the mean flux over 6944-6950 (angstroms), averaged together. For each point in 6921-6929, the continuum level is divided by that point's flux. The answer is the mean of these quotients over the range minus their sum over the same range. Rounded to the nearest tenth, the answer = -4.6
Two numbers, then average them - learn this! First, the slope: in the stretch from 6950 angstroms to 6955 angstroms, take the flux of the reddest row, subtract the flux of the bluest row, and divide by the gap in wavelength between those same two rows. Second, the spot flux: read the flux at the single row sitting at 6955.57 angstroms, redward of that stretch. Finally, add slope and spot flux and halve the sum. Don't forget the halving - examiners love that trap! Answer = 5.8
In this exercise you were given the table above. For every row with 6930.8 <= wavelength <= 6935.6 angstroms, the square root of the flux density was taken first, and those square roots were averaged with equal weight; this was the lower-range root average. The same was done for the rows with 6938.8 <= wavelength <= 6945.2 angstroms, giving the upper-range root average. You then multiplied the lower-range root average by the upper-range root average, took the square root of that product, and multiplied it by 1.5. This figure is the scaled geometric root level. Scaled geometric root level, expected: 5.11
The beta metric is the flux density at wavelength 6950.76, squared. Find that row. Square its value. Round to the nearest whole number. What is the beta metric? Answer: 122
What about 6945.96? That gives 116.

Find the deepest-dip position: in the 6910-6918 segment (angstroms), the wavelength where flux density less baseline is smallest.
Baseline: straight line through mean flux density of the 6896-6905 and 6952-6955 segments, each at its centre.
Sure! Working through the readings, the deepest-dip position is 6910.87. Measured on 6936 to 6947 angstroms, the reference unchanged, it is 6942.77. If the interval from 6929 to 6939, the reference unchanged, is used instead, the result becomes 6929.99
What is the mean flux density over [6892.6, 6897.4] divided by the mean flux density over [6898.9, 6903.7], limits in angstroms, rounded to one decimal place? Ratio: 1.2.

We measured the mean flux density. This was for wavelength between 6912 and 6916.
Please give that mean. 12.5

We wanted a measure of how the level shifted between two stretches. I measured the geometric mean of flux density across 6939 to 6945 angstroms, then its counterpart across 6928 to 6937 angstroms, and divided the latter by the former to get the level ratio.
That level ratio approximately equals 0.89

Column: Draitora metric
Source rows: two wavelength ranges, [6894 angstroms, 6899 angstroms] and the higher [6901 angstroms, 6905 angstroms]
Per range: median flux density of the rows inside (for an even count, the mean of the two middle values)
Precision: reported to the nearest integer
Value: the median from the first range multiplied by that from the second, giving 124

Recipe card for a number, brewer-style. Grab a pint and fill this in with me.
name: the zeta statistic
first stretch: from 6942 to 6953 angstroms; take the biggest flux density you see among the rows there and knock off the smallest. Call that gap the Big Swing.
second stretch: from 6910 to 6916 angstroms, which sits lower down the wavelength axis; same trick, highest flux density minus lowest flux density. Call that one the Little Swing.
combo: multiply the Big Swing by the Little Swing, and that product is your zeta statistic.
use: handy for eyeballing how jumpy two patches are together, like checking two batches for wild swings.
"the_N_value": 13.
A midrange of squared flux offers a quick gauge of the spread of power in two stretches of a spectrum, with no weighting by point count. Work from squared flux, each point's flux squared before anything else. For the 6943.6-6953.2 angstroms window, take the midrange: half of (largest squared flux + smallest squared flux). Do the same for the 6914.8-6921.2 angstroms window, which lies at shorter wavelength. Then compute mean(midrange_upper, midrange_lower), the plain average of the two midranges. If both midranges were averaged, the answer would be 176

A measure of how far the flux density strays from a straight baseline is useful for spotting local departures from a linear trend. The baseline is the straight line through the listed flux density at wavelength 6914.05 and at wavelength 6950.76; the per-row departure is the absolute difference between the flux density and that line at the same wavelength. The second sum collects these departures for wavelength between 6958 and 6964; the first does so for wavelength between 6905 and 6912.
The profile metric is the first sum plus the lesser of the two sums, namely 7.6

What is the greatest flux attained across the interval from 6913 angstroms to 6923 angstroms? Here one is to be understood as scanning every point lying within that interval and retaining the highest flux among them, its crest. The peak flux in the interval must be 12.56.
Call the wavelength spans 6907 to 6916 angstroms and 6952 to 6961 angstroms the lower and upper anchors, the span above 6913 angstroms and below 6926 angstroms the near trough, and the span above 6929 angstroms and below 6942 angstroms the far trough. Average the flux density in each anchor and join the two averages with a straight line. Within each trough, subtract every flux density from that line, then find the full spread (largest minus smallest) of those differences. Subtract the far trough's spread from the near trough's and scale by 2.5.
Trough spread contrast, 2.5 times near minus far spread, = 0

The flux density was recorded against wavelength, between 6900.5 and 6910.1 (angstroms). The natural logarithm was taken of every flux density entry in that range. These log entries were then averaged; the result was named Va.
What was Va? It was 2.36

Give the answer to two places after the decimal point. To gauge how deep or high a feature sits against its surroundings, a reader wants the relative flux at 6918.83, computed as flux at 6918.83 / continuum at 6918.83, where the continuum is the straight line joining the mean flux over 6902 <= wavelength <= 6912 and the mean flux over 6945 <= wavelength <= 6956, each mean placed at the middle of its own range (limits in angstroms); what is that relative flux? 0.98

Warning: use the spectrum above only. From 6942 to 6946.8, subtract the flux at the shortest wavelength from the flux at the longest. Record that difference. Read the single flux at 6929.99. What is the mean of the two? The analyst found 5.6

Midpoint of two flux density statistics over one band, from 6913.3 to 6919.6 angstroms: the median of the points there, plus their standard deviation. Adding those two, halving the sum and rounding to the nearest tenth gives 6.6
